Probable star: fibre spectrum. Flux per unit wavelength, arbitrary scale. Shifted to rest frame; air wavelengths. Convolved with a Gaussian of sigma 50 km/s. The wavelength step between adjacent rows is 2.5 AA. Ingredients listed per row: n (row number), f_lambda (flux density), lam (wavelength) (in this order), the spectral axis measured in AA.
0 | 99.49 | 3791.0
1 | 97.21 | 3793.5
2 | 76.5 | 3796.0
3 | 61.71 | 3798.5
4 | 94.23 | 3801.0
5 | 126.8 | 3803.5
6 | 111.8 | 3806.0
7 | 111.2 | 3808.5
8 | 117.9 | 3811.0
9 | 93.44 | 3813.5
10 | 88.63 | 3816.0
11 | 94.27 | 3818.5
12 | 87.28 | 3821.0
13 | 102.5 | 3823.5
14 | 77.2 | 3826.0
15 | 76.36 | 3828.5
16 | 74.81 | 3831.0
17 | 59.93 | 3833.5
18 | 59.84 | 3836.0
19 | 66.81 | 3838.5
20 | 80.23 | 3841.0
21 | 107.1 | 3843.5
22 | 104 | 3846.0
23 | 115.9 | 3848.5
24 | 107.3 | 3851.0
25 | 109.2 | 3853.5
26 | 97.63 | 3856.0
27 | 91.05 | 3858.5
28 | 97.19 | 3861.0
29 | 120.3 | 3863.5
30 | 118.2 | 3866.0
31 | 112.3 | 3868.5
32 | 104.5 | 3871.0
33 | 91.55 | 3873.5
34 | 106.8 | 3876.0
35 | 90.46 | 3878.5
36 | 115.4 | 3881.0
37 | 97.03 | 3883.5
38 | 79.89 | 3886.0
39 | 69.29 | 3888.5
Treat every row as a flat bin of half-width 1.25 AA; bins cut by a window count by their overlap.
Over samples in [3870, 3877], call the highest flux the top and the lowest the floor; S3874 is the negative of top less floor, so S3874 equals -15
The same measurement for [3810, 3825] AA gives -31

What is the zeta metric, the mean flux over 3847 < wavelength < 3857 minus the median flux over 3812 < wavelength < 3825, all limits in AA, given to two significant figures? 14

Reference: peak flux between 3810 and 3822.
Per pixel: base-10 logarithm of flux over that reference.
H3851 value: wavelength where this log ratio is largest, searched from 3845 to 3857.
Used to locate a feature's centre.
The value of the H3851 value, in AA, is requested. 3848.5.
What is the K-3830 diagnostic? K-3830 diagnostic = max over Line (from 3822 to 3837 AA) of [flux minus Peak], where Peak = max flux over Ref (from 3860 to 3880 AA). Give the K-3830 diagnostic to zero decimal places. -18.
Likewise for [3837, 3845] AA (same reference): -13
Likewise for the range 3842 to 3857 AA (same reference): -4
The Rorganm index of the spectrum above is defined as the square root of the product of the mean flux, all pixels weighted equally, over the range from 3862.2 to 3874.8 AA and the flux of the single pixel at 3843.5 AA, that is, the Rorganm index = 108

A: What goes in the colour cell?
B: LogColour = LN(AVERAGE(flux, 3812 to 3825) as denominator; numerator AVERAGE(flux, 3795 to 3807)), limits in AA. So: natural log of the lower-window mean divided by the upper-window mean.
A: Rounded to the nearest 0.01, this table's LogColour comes 0.01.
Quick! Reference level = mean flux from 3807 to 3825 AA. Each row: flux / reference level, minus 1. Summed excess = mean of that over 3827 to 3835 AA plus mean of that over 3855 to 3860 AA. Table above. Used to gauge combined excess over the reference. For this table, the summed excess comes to -0.34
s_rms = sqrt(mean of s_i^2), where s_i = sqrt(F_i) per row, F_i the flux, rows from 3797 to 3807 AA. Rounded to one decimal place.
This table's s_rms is 9.9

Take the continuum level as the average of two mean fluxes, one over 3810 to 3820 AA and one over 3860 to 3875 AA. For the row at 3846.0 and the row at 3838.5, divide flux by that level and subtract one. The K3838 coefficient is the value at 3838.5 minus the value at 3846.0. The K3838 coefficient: -0.4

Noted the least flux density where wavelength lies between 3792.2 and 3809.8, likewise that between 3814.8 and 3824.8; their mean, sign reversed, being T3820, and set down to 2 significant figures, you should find -74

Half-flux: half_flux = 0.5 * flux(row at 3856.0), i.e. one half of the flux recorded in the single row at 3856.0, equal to 49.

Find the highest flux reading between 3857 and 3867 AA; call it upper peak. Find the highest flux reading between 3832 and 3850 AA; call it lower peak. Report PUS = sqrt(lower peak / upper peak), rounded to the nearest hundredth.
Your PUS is 0.98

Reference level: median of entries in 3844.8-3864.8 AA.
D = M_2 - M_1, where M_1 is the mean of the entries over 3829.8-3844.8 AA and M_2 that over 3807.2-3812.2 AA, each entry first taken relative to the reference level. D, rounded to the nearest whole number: 40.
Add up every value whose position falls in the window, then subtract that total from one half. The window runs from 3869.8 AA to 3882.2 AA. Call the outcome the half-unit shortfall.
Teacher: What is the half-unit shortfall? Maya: -508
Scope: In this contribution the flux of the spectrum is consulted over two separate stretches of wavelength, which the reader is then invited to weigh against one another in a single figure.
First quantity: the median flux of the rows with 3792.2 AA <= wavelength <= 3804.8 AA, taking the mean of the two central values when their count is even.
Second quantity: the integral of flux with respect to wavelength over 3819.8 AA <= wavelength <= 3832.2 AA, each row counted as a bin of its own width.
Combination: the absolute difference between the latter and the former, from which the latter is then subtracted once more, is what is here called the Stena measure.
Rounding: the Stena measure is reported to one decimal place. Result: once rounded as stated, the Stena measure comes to -94.2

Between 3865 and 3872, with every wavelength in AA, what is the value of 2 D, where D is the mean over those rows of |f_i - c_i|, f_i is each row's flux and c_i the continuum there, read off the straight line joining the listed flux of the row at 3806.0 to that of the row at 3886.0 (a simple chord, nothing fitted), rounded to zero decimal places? 50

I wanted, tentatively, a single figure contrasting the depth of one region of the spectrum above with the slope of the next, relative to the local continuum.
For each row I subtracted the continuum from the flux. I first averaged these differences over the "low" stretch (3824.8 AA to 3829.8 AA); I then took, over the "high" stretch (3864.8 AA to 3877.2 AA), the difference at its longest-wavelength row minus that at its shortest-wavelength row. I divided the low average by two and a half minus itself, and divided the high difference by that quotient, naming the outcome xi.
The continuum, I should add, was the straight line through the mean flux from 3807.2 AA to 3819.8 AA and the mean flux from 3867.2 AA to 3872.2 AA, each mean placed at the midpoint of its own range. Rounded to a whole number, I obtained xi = 14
